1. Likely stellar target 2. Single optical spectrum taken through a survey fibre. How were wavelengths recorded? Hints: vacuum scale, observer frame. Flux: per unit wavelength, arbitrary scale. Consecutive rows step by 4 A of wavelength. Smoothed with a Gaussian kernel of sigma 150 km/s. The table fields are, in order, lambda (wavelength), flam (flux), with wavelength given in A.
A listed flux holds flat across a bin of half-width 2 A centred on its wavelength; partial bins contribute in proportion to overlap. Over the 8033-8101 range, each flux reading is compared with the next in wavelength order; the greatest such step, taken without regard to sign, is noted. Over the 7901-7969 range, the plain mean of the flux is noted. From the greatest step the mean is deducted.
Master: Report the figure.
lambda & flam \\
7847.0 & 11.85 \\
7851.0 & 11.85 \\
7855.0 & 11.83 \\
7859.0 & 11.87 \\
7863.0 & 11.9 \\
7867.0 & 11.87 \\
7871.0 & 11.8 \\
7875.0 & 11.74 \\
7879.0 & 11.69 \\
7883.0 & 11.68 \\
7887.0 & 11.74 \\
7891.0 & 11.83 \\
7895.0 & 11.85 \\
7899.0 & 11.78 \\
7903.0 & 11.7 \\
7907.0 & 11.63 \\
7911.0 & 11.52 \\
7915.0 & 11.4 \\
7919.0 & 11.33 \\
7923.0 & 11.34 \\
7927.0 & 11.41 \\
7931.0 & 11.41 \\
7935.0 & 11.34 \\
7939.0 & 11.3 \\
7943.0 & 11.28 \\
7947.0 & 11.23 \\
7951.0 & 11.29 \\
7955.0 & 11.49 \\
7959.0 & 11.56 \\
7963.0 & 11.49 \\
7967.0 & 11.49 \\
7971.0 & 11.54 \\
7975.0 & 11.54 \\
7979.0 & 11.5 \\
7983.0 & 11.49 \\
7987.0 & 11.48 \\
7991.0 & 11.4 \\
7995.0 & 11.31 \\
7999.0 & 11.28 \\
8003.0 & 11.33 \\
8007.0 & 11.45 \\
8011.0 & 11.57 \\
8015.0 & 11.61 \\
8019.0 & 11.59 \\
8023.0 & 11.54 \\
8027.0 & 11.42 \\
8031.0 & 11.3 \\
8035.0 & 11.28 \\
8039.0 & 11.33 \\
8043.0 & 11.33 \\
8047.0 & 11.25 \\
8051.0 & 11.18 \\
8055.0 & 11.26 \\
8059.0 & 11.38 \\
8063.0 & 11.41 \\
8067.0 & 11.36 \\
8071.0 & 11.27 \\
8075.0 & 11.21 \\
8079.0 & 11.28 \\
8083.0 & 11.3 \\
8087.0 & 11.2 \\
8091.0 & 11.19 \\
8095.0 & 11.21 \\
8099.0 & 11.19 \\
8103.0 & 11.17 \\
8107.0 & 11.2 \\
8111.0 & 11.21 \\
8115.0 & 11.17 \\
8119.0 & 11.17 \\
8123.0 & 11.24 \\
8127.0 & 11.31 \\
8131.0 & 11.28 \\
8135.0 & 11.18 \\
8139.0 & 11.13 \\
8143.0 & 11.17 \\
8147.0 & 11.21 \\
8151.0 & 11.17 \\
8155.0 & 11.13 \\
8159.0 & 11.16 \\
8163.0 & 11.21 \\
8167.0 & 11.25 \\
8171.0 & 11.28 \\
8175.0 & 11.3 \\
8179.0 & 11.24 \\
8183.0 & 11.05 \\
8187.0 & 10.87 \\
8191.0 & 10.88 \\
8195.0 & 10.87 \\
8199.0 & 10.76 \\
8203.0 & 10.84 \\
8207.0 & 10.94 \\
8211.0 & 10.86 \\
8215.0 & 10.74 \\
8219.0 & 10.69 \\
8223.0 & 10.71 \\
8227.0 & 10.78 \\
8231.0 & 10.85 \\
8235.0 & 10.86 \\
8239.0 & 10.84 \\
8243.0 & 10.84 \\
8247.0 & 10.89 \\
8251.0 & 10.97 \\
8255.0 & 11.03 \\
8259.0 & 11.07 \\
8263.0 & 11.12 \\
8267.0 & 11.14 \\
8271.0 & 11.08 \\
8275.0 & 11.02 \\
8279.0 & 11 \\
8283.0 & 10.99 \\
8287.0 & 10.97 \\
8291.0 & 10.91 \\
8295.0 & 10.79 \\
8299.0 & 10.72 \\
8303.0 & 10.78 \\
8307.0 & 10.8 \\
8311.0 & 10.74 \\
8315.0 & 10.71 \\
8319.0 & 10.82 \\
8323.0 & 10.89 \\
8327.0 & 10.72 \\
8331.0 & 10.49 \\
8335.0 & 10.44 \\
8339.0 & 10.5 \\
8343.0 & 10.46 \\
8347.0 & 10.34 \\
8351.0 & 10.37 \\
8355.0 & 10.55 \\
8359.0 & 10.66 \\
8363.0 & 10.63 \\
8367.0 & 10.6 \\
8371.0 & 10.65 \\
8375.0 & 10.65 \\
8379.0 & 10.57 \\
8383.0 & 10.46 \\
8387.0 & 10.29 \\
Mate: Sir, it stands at -11.3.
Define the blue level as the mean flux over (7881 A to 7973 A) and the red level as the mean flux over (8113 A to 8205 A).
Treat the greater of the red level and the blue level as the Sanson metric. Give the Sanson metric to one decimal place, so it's 11.5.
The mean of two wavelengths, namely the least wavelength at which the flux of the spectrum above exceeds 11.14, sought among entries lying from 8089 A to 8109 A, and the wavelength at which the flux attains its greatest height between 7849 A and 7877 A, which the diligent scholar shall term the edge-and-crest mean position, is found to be 7977 A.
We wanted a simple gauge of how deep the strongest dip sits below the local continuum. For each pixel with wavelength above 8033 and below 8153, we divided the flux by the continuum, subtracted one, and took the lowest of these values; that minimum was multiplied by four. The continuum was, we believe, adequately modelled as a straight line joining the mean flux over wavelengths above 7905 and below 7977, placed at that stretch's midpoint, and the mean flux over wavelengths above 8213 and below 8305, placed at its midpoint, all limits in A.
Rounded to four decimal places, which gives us -0.0223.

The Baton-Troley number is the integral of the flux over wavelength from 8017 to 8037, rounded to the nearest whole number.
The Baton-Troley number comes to 229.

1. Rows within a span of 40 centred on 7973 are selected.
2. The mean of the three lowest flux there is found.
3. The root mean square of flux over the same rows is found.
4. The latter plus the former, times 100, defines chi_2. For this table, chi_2 2295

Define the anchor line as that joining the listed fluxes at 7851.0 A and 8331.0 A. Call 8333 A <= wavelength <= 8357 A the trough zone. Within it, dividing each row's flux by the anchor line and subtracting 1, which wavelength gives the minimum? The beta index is 8347.0 A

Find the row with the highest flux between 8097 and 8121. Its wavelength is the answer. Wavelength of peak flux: 8111.0 A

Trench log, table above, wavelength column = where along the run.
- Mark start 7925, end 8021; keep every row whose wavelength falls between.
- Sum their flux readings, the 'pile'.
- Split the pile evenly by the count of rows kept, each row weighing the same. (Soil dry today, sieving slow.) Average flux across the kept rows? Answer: 11.4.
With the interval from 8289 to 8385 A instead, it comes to 10.6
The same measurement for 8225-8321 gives 10.9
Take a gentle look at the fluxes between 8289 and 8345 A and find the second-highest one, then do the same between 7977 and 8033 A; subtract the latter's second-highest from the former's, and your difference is -0.7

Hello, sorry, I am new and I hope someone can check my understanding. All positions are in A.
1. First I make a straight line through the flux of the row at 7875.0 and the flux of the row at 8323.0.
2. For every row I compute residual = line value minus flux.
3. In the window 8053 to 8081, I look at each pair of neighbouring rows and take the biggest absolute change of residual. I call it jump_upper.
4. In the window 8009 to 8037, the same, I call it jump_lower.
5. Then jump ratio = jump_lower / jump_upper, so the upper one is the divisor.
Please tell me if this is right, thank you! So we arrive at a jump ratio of 0.88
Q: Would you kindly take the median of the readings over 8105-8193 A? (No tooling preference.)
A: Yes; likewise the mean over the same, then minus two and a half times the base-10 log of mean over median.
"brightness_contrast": 0.002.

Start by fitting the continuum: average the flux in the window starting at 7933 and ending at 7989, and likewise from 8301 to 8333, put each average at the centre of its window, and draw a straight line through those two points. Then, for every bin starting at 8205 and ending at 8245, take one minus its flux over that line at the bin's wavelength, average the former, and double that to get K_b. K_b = 0.020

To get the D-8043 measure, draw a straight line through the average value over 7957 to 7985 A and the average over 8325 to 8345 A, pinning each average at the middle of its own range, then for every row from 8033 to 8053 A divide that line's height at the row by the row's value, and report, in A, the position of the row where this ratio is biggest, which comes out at 8051.0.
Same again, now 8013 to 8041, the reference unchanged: 8035.0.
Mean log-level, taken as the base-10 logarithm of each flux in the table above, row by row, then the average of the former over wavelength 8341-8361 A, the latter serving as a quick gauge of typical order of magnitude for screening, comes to 1.02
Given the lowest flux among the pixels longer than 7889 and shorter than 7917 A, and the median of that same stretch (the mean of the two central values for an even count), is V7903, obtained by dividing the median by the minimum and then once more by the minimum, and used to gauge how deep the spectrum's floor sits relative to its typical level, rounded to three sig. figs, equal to 0.0900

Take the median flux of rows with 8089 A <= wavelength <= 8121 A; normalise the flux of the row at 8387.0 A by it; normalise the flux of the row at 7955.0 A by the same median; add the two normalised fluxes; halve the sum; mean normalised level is 0.97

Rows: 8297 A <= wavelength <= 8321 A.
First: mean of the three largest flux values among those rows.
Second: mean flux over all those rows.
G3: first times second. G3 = 116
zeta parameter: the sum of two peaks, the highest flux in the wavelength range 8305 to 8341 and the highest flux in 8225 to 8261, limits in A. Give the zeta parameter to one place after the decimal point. 22.0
